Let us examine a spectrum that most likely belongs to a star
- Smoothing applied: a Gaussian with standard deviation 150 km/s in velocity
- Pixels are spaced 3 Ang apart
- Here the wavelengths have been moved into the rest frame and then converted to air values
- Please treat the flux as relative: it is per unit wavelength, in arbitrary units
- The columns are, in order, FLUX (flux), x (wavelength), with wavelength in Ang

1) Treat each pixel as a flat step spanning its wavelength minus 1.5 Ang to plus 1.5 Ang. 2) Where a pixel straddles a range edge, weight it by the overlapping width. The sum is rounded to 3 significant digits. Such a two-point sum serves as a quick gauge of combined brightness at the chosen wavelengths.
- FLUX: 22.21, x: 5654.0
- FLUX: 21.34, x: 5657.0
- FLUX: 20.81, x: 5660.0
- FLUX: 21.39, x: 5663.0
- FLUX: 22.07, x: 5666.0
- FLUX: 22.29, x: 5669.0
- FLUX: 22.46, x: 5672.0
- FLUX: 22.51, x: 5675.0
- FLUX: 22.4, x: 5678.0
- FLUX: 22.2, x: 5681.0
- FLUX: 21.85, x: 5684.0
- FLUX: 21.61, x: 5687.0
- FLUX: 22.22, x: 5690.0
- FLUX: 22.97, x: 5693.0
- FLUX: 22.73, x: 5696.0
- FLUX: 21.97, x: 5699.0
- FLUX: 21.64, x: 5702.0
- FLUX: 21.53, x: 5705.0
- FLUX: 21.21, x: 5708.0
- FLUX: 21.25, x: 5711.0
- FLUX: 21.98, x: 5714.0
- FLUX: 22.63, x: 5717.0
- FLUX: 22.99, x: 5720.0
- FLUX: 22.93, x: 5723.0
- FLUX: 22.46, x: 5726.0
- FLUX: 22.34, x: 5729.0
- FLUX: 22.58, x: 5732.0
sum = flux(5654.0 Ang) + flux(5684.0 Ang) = 44.1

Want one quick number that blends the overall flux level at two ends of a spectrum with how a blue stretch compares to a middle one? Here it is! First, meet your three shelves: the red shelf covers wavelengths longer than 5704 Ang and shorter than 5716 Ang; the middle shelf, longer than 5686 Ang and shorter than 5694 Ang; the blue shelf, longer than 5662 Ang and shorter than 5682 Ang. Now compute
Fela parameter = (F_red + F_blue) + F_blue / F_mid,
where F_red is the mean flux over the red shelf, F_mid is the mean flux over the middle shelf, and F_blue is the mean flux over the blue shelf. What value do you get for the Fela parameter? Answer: 44.7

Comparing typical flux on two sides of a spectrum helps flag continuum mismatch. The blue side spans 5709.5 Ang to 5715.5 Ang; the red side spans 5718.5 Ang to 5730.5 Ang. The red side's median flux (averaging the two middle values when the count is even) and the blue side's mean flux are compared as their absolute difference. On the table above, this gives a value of 1.08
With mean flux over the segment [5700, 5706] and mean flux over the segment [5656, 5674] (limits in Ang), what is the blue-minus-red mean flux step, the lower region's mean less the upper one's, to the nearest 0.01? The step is 0.14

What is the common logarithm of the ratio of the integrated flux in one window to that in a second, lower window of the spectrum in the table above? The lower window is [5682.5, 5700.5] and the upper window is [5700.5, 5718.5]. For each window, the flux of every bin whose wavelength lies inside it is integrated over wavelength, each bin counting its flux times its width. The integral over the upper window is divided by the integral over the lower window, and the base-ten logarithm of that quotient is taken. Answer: -0.010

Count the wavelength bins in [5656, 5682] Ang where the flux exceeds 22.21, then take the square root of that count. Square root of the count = 2.00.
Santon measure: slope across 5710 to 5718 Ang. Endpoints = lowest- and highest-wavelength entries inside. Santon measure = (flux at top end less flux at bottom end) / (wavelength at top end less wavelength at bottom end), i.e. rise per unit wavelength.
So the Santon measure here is 0.23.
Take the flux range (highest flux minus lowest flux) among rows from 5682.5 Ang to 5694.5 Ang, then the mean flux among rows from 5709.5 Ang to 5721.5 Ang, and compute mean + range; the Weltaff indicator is 23.6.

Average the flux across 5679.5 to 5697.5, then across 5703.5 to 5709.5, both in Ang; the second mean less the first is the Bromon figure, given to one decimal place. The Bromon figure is -0.9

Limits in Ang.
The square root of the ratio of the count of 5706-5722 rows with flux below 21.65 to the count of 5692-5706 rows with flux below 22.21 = 0.8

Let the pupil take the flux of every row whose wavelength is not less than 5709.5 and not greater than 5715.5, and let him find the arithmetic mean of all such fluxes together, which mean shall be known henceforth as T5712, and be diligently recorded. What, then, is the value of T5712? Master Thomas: 21.6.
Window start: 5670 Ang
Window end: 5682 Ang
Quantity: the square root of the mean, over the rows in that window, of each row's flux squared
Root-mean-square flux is 22.39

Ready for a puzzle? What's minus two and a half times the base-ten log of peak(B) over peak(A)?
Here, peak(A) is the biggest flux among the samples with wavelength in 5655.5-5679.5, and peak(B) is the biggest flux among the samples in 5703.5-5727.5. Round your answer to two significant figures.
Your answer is -0.023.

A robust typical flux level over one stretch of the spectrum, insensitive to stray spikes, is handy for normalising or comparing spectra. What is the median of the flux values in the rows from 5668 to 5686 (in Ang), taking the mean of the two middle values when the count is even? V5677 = 22.3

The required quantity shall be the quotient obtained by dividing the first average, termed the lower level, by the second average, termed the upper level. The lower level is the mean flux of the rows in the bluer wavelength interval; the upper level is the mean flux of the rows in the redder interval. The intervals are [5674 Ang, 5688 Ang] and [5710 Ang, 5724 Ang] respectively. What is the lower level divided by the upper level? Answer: 0.99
